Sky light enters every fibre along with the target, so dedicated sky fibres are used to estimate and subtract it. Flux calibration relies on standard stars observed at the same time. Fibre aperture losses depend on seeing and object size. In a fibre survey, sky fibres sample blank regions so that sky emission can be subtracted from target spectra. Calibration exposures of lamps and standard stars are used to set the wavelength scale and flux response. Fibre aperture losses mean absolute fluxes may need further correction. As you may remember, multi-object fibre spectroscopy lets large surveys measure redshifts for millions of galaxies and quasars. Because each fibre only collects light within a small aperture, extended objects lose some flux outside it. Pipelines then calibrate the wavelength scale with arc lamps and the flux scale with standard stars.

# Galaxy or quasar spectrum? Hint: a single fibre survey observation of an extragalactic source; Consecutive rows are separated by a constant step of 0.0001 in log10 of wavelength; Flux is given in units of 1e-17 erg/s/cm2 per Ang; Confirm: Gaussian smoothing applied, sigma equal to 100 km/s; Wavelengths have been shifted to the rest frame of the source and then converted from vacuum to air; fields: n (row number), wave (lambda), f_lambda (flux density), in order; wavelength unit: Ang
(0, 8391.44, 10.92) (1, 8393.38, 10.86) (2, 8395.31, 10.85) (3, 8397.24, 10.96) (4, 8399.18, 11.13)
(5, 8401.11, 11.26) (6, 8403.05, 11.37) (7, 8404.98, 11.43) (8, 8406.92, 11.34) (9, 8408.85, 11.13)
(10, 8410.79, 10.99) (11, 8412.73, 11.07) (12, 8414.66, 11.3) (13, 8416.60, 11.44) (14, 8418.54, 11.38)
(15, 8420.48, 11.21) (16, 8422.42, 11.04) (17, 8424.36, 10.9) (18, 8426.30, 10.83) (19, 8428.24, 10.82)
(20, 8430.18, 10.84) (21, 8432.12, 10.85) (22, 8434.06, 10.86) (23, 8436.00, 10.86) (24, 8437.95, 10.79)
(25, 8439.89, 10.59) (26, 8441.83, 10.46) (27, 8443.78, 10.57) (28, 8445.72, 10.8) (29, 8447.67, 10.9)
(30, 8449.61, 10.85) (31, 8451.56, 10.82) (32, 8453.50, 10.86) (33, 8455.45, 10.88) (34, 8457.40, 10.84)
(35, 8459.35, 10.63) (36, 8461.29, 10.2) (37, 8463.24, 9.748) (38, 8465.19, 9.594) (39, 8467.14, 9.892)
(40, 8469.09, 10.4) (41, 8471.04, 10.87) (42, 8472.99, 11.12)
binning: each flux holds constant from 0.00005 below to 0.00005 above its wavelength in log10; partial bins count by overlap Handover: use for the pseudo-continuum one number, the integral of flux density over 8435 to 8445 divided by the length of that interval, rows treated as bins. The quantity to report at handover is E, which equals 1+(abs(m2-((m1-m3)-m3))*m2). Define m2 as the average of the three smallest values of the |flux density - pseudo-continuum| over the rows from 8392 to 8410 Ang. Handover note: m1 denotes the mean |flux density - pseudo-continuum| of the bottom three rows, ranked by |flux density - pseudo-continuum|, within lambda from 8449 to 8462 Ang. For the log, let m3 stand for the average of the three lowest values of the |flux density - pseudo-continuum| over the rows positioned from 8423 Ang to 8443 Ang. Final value 1.08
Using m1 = 0.12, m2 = 0.23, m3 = 0.12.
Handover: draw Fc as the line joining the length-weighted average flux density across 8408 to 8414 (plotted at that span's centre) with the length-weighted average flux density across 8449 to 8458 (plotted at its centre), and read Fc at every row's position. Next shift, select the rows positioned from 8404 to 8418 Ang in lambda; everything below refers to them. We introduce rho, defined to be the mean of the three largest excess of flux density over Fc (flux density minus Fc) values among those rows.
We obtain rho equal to 0.32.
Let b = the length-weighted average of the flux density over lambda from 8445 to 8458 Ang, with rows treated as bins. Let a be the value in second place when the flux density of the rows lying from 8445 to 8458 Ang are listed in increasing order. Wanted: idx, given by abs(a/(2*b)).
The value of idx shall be 0.499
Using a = 10.82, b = 10.8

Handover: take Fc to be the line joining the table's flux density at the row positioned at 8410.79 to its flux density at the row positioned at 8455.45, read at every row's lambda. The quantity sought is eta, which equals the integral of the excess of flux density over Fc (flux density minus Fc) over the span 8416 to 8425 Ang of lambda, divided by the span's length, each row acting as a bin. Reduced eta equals 0.2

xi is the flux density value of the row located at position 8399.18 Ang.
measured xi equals 11.13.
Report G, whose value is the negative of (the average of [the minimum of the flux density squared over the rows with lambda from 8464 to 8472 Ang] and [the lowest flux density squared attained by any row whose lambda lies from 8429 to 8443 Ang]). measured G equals -101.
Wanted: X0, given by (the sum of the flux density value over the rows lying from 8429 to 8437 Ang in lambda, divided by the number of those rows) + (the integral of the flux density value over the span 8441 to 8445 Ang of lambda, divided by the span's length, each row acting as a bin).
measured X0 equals 21.4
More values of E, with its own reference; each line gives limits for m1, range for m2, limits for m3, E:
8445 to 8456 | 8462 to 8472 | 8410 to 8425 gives 1.36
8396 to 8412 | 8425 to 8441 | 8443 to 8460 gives 1.01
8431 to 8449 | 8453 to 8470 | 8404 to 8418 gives 1.12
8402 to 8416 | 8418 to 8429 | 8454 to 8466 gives 1.01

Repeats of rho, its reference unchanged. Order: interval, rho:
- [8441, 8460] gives 0.03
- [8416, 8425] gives 0.31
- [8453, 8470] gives 0.02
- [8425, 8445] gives -0.09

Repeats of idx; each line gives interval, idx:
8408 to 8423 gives 0.493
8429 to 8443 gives 0.493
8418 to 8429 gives 0.491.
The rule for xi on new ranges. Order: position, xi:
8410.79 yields 10.99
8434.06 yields 10.86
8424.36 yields 10.9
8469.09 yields 10.4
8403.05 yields 11.37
